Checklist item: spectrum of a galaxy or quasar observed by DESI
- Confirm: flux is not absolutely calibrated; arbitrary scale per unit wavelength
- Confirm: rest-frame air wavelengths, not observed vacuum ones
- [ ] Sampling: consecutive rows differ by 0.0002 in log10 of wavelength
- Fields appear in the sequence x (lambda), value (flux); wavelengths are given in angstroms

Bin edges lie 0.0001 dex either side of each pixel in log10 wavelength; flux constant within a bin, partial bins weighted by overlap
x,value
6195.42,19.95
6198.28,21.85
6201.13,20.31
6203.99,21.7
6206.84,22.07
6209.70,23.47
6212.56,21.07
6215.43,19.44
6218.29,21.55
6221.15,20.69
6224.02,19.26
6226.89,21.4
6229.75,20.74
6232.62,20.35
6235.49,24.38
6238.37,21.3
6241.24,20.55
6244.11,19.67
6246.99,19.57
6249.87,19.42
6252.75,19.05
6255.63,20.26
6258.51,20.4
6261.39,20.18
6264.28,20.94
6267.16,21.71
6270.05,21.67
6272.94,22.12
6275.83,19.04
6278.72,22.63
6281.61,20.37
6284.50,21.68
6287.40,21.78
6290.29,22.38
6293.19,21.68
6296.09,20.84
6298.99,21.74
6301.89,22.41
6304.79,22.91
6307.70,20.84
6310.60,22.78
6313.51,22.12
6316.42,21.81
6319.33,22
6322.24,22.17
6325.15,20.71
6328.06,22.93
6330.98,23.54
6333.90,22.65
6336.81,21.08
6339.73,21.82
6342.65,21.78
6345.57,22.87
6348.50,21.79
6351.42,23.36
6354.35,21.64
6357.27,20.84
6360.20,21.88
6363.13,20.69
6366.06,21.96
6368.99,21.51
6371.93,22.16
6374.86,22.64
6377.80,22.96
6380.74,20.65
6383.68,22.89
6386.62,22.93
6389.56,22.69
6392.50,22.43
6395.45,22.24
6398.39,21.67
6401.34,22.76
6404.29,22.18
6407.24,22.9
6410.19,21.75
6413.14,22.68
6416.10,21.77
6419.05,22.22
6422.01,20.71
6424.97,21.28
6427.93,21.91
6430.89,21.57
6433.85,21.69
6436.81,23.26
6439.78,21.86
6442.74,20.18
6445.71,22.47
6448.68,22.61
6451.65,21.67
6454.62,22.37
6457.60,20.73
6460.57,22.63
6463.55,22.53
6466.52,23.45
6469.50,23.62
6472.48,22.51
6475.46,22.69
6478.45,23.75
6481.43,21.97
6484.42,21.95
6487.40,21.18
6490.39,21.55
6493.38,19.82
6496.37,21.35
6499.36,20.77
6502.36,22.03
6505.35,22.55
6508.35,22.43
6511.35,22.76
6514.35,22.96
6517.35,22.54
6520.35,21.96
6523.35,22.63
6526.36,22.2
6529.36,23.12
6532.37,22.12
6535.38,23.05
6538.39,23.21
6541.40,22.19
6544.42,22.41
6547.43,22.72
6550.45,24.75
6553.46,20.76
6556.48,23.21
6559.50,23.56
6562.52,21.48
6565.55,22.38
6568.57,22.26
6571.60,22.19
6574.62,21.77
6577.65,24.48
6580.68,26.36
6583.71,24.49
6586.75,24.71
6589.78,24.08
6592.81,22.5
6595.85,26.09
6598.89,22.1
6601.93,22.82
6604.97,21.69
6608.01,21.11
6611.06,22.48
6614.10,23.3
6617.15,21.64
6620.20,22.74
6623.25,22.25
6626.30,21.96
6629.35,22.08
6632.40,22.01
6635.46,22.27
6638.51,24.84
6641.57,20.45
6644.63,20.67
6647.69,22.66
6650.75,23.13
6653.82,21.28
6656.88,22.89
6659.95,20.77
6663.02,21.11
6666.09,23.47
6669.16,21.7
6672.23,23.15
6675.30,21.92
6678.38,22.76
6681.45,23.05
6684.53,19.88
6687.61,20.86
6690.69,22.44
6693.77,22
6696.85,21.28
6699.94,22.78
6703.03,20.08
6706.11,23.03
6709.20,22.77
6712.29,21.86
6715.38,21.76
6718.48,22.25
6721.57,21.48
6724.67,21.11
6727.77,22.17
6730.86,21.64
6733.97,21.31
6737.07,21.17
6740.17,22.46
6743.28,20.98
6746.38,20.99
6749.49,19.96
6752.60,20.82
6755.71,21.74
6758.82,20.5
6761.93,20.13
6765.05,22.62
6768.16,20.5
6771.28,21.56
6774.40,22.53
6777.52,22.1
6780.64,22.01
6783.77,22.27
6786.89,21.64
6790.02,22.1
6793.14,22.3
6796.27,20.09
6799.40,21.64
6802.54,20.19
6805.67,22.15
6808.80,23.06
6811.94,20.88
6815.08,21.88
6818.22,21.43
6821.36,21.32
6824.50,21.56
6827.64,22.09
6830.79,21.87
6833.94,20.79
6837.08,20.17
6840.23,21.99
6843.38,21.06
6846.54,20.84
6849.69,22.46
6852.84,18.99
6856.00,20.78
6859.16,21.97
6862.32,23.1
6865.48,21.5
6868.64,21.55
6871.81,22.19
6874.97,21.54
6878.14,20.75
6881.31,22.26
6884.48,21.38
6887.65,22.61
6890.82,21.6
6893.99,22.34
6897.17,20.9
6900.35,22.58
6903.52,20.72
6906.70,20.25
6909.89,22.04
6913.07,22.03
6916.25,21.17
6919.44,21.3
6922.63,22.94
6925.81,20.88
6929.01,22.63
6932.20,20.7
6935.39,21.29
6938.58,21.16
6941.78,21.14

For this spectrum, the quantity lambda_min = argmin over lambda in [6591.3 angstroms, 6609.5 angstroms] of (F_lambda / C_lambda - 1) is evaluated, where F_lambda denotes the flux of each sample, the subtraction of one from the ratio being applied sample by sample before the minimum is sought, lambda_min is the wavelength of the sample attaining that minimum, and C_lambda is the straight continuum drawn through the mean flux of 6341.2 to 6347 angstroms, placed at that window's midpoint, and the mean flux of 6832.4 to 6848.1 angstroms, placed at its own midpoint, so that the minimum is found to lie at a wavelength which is 6608.01 angstroms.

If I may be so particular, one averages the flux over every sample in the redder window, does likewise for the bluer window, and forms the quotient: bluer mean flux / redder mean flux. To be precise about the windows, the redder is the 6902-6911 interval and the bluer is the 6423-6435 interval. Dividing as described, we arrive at 1.03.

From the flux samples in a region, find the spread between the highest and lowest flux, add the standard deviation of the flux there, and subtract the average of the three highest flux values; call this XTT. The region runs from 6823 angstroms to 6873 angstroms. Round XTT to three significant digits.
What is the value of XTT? -17.5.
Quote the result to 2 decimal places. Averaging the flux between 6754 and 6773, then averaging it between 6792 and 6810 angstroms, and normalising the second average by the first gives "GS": 1.02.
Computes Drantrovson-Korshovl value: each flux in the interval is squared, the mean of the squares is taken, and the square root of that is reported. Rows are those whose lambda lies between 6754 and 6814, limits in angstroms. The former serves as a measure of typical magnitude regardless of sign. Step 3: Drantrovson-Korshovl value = 21.6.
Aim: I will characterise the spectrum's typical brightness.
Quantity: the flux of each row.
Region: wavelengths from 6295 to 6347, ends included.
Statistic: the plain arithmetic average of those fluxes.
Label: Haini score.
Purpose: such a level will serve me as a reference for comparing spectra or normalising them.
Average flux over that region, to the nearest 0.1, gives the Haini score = 22.1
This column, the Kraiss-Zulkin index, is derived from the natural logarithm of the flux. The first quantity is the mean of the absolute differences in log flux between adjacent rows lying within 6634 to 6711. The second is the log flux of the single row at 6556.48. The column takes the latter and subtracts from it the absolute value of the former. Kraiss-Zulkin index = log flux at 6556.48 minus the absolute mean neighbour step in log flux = 3.07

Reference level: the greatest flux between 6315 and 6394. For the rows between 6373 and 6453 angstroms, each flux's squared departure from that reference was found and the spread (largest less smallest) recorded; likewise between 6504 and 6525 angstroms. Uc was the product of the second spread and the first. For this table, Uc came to 24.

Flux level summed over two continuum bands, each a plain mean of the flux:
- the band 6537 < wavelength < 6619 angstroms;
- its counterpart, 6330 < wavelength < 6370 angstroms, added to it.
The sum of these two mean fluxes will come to 44.9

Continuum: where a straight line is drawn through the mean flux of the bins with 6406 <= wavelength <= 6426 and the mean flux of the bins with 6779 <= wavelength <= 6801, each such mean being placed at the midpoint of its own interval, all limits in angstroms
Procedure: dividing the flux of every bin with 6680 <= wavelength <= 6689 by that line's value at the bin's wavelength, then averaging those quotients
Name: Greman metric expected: 0.98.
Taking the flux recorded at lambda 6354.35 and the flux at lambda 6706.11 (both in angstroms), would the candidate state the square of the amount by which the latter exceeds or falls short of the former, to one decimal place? 1.9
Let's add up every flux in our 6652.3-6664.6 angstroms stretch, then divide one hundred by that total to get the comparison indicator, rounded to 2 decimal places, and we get 1.16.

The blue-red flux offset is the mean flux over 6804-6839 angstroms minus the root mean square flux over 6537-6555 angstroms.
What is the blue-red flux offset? -1.1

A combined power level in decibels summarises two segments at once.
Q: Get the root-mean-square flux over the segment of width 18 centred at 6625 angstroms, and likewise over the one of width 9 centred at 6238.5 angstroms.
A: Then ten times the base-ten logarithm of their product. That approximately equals 26.9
